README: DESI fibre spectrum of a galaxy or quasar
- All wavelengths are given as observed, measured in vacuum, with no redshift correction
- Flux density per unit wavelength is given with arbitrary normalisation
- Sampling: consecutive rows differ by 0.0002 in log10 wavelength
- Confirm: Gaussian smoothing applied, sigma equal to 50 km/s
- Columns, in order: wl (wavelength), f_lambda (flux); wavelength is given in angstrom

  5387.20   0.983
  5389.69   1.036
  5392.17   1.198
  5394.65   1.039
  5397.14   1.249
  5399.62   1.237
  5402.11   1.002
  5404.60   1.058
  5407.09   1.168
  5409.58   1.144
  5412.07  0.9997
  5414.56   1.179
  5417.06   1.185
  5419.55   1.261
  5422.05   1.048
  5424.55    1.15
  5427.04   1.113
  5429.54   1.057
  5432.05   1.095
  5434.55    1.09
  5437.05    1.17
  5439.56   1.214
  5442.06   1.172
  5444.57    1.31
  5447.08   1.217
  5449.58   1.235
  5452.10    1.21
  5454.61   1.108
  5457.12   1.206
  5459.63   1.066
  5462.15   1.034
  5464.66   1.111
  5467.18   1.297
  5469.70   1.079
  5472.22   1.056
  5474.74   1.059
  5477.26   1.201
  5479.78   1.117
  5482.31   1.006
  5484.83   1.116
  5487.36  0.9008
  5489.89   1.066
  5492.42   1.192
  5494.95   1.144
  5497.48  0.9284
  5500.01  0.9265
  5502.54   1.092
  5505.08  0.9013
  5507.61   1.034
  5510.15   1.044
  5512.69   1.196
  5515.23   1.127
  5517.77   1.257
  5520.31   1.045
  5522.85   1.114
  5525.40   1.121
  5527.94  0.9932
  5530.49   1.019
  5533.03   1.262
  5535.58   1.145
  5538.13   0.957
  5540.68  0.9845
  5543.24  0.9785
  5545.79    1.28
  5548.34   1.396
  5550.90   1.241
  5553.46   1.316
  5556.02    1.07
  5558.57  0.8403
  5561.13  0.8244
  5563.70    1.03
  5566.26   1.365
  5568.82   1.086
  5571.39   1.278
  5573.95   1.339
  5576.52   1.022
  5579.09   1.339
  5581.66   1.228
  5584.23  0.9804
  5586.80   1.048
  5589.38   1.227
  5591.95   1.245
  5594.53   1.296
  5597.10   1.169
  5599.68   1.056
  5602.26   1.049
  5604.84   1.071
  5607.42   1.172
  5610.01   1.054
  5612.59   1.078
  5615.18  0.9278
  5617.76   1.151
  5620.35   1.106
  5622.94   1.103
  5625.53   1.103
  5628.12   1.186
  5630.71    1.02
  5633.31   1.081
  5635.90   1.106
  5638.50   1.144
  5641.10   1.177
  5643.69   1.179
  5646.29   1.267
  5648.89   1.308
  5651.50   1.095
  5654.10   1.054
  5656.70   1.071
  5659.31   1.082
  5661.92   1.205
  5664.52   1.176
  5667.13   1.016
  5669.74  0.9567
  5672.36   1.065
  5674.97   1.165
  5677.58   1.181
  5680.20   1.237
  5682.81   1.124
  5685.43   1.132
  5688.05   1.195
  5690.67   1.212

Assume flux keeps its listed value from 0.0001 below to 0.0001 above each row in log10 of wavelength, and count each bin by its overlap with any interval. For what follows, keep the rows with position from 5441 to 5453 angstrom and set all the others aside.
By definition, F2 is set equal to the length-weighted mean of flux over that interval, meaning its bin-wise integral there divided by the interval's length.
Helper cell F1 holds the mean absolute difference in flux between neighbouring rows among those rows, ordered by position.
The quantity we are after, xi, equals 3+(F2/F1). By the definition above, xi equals 21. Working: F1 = 0.07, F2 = 1.23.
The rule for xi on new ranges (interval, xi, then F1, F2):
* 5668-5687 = 20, 0.07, 1.12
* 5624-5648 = 21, 0.06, 1.14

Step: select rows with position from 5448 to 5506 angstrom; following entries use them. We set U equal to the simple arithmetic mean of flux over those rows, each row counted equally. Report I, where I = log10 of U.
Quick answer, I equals 0.037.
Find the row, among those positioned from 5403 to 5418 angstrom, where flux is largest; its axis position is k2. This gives 5417.06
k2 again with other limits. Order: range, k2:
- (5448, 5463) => 5449.58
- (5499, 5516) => 5512.69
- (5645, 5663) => 5648.89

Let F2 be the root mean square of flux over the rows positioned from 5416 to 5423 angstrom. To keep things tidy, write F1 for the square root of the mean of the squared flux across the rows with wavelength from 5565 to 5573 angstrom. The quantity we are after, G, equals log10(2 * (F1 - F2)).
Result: -0.8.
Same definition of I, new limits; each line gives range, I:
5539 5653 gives 0.056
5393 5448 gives 0.058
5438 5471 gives 0.070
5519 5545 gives 0.026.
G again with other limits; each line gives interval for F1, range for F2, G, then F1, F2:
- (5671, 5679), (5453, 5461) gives -1.7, 1.14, 1.13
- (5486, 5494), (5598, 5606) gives -2.7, 1.06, 1.06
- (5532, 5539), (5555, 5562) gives -0.4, 1.13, 0.92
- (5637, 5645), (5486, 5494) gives -0.7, 1.17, 1.06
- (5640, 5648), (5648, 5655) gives -1.0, 1.21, 1.16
